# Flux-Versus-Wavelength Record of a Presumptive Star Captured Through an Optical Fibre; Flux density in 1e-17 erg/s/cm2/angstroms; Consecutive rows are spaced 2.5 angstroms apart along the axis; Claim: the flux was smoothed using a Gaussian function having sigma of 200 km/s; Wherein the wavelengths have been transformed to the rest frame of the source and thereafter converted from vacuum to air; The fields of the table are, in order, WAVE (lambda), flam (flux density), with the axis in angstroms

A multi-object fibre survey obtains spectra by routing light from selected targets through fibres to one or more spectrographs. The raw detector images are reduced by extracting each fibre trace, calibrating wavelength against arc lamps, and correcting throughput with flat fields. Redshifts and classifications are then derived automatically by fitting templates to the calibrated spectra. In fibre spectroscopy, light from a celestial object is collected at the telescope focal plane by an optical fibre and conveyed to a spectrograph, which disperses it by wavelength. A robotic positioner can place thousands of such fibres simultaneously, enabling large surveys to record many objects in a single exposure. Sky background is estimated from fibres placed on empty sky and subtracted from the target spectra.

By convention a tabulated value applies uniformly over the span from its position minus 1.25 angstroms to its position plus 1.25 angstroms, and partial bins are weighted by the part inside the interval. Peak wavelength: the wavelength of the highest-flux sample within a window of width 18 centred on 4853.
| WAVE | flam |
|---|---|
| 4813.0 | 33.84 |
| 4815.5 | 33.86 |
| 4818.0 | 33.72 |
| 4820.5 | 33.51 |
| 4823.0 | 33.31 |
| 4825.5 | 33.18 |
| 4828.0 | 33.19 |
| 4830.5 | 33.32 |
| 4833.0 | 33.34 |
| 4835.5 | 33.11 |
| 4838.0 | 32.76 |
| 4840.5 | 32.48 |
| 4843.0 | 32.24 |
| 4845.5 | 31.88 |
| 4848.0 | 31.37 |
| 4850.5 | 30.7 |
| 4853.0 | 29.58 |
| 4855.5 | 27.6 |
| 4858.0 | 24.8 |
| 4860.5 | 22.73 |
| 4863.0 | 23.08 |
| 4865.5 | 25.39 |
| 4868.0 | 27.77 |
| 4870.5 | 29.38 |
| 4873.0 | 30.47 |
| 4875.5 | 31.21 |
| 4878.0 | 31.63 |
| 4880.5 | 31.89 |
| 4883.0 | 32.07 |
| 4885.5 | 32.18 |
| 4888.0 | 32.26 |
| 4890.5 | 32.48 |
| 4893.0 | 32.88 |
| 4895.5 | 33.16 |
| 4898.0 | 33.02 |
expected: 4845.5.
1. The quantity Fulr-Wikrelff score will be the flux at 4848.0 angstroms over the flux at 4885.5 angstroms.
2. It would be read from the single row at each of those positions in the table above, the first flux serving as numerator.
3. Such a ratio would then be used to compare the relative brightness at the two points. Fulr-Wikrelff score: 0.97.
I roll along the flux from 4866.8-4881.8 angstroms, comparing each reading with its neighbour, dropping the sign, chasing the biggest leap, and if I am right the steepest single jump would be 1.6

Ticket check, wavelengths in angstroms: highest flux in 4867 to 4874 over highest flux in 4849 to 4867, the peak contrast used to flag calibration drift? 0.99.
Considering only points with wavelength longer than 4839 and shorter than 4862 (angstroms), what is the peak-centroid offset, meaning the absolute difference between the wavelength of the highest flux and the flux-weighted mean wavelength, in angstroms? 9.3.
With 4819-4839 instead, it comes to 8.7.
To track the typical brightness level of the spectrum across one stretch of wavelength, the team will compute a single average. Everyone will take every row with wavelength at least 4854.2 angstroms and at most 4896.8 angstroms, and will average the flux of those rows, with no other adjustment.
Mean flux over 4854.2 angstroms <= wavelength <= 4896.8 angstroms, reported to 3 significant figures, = 29.5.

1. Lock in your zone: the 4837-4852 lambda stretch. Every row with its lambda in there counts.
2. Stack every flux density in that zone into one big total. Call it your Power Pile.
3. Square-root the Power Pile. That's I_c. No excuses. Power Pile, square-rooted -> 14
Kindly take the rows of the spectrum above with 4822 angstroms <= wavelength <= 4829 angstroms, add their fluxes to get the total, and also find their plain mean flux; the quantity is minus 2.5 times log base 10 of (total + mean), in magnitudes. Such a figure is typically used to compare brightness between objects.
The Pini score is -5.31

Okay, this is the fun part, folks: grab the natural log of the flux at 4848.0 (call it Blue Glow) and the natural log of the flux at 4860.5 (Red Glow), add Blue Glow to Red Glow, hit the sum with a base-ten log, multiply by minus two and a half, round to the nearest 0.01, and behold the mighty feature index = -2.04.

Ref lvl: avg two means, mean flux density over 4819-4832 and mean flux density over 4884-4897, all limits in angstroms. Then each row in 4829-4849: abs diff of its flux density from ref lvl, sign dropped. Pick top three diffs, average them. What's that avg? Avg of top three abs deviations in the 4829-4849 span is 1.1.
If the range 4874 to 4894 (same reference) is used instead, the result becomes 1.4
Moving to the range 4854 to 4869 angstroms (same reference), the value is 9.4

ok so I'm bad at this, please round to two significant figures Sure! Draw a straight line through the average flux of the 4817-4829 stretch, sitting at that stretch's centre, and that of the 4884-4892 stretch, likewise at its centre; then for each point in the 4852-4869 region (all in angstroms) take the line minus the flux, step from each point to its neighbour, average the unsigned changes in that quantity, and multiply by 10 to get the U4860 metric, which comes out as 20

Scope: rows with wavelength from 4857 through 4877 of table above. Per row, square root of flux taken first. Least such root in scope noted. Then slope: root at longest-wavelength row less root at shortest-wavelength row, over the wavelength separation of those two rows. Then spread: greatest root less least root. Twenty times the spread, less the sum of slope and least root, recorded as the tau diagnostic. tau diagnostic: 11.6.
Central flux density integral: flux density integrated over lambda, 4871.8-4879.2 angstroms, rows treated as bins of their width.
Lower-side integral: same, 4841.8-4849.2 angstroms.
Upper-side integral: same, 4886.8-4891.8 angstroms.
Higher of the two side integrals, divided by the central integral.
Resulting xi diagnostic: 1.0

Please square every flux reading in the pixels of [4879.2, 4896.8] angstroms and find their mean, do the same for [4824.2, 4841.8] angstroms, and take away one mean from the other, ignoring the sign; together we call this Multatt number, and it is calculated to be 42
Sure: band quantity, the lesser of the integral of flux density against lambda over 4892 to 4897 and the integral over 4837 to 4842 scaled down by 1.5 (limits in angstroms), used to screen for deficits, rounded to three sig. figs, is 109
